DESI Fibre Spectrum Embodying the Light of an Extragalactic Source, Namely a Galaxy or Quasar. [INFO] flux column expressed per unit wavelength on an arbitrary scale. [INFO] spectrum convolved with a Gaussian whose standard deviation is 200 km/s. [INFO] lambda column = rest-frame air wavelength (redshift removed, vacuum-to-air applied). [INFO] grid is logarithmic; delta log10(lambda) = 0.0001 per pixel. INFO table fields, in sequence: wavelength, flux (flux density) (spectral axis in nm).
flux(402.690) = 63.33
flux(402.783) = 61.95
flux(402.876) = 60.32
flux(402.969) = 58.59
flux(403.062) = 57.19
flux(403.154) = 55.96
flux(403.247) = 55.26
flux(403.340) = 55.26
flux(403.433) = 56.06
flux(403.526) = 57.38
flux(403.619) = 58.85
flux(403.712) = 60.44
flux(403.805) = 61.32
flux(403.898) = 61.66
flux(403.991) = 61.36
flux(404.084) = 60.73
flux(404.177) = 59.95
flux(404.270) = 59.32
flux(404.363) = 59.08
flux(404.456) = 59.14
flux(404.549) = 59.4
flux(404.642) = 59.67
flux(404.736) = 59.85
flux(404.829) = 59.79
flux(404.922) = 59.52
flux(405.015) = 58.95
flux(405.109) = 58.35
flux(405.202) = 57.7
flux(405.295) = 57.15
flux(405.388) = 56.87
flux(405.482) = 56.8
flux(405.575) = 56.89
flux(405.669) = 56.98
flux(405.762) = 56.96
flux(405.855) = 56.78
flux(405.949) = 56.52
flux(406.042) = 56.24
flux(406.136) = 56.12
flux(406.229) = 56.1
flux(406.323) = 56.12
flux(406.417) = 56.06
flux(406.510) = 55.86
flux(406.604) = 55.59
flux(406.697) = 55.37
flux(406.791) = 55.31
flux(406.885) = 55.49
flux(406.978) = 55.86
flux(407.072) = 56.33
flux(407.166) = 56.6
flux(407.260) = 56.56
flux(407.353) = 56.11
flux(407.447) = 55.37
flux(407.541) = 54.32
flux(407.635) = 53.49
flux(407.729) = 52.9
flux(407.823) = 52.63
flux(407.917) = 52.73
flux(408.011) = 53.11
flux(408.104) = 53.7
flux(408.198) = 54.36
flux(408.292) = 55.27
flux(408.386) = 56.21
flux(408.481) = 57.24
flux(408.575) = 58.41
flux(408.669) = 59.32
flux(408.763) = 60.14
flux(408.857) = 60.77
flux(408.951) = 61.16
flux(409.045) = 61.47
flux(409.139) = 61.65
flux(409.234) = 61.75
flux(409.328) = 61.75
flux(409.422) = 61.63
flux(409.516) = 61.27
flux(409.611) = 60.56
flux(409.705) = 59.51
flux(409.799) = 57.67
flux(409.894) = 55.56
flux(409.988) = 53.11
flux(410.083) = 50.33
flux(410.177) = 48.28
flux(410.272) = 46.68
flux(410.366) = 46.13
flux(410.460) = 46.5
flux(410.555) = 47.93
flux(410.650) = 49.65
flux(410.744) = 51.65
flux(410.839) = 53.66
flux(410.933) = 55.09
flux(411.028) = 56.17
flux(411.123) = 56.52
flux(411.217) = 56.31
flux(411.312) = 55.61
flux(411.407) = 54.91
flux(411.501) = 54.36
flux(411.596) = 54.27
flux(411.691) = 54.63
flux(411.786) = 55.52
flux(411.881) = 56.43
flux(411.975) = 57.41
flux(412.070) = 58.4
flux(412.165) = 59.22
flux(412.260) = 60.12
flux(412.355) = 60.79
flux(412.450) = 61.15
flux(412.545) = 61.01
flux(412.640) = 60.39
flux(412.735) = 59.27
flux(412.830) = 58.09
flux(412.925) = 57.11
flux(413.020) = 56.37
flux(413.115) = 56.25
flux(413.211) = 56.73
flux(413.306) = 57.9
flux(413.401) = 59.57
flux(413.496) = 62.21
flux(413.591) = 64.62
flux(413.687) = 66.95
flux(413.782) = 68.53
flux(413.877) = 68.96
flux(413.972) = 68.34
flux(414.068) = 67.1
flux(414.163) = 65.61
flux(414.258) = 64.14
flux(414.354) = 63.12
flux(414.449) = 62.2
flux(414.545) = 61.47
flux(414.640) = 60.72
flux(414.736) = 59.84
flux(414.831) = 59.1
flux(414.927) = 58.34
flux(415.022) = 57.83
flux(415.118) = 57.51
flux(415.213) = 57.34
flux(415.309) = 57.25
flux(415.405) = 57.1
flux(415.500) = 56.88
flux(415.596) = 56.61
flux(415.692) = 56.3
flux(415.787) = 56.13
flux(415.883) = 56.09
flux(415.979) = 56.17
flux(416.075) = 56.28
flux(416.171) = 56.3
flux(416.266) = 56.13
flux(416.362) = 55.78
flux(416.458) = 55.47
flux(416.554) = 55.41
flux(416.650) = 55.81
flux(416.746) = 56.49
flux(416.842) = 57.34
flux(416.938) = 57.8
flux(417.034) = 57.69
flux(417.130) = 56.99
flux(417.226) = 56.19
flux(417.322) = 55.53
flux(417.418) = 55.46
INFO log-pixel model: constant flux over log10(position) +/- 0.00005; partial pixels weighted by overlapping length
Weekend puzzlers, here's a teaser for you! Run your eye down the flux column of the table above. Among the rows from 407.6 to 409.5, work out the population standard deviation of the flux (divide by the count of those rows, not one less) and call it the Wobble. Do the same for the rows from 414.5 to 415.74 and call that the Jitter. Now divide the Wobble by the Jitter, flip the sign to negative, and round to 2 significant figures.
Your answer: -2.3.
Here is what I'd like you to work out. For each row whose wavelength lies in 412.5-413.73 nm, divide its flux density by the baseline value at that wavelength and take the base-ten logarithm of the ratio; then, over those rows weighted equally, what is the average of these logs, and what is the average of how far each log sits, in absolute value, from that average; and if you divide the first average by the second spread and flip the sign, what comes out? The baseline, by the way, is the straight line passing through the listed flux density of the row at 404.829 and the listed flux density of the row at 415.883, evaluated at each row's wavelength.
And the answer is -1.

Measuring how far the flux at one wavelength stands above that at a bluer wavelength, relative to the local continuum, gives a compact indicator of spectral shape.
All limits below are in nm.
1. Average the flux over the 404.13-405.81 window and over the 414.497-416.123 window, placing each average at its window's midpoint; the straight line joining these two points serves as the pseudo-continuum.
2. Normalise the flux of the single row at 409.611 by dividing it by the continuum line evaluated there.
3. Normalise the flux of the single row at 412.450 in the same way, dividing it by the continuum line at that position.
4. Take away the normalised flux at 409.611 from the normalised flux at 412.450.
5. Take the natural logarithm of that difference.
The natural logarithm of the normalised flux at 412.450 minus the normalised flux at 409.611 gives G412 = -4.3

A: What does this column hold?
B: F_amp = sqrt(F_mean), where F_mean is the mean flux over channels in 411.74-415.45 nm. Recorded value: 7.8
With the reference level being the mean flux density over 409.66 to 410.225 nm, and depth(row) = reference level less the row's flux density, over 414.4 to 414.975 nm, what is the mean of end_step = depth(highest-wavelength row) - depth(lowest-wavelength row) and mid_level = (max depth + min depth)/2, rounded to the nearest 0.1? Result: -1.2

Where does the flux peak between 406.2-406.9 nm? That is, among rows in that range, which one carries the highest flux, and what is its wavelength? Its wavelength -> 406.323 nm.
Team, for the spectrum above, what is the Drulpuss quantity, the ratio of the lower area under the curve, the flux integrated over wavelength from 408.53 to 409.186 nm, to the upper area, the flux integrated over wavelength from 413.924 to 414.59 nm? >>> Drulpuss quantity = 0.92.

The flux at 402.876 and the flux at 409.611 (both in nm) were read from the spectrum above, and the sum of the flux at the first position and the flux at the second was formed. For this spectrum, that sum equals 121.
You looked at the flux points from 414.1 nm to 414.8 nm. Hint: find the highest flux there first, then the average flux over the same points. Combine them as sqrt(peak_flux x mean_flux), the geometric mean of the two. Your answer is 64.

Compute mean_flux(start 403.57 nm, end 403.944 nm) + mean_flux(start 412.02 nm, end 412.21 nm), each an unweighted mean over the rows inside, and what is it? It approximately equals 119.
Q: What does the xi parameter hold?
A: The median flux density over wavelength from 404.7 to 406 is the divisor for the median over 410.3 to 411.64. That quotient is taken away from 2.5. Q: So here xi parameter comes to 1.548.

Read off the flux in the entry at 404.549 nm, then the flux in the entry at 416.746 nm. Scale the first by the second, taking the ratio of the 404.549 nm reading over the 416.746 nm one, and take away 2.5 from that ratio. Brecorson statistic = -1.45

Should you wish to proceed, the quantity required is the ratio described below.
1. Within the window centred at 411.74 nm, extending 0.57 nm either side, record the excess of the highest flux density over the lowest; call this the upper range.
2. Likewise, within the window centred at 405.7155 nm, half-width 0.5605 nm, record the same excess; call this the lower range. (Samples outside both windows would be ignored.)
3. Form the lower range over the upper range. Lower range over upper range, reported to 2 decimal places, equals 0.27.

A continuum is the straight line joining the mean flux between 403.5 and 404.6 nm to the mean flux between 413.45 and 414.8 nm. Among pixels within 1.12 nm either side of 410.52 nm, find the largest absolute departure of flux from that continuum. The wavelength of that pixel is 410.366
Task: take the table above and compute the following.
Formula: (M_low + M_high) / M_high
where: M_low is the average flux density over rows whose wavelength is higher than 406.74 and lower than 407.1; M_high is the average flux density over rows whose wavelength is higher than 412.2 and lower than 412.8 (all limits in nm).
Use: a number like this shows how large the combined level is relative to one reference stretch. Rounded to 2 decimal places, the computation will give 1.92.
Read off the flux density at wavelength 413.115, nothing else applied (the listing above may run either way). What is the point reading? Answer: 56.25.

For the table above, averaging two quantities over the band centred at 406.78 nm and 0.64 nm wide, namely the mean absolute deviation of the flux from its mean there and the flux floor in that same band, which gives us 27.8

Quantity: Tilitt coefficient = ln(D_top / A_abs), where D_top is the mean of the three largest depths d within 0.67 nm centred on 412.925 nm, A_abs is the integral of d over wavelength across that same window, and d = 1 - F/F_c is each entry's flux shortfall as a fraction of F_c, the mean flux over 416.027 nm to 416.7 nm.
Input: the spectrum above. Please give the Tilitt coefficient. -0.8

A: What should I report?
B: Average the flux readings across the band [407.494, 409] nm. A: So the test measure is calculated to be 56.0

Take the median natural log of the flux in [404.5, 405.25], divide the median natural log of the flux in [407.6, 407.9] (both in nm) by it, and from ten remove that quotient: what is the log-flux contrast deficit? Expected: 9.03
